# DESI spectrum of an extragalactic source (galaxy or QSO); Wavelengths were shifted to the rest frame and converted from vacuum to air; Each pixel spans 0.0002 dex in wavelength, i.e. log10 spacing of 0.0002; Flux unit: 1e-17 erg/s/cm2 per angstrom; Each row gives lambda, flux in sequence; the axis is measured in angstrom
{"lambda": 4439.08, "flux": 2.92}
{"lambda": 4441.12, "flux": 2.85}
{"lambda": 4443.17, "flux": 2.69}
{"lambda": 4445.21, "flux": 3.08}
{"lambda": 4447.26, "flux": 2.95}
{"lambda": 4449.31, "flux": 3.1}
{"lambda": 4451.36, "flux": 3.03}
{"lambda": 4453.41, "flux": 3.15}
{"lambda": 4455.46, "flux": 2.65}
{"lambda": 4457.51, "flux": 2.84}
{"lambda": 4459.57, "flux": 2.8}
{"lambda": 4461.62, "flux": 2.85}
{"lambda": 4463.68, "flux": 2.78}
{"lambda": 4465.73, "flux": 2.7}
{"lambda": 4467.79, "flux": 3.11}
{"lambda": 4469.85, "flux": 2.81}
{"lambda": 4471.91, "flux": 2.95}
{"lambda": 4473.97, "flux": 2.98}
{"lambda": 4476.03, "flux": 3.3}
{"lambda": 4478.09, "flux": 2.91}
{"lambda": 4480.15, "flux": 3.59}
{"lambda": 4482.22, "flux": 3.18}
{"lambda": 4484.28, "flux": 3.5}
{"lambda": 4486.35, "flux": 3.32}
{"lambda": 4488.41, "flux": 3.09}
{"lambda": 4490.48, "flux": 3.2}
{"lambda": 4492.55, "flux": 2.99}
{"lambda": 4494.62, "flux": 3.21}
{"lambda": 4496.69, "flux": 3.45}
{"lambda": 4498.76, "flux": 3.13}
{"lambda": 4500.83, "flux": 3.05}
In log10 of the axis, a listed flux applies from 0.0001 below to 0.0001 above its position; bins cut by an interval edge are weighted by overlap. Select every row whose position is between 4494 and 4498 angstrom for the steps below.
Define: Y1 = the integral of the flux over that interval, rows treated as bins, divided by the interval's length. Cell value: 3.33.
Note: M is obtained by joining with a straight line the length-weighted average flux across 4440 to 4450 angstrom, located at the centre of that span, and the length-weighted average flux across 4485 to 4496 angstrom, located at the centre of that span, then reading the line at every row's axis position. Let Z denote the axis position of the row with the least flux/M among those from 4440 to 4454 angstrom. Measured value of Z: 4443.17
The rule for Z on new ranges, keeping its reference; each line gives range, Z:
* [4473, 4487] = 4478.09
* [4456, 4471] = 4465.73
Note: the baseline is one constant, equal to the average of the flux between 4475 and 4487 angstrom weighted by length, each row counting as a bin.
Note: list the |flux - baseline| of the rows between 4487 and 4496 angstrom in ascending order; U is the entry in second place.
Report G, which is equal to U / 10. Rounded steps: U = 0.10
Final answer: 0.010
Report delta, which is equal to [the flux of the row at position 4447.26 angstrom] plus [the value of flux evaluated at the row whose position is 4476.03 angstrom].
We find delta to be 6.25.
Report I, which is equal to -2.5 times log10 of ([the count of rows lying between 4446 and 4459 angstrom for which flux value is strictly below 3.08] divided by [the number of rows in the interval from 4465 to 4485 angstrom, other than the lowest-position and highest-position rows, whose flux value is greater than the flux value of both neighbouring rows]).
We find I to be -0.3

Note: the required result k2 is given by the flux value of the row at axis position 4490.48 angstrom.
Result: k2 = 3.2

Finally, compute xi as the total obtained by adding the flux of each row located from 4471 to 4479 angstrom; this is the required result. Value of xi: 12.1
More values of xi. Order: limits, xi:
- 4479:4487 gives 13.6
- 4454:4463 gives 11.1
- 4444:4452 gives 12.2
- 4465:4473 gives 11.6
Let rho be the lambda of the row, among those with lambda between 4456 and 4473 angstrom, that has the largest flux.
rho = 4467.79 angstrom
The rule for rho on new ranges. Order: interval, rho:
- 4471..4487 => 4480.15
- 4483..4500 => 4484.28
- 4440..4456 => 4453.41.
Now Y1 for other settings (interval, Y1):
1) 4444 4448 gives 3.01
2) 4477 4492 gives 3.25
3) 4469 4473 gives 2.88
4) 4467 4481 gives 3.09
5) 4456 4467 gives 2.79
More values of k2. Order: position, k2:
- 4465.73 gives 2.7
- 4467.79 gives 3.11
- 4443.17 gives 2.69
